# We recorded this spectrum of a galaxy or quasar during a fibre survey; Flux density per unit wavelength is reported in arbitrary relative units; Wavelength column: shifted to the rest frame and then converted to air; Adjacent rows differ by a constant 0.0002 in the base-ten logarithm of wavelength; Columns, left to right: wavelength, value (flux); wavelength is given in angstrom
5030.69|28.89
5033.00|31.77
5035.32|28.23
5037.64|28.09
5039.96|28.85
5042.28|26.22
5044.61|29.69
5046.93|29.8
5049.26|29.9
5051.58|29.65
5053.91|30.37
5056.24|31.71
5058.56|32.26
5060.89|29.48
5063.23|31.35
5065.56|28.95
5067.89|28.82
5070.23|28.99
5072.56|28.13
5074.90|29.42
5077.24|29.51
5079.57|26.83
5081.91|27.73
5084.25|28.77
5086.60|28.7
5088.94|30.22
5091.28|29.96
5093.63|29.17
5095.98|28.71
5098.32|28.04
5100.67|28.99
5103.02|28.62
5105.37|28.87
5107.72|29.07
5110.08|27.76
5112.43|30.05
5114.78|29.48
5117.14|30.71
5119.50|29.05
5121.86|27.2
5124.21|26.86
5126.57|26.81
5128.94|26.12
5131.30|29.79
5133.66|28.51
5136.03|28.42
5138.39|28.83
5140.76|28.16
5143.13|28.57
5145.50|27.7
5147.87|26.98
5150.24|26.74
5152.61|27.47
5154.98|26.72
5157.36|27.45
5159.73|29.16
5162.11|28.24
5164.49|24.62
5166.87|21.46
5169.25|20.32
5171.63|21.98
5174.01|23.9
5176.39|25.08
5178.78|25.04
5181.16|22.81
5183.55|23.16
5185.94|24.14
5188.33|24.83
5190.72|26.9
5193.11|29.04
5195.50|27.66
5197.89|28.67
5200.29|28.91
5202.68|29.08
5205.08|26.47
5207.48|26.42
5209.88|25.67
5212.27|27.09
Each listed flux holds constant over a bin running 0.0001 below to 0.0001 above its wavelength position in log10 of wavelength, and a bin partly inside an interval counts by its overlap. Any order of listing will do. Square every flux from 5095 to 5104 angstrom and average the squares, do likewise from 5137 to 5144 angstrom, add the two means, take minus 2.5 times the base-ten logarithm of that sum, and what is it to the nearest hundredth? -8.03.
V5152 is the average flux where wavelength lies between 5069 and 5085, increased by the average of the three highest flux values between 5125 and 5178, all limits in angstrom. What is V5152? 57.7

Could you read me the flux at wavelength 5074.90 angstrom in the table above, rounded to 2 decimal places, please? 29.42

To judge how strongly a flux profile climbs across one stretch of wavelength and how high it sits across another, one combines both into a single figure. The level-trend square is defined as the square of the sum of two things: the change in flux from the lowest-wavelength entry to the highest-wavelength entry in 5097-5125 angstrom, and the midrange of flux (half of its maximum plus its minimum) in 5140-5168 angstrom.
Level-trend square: 582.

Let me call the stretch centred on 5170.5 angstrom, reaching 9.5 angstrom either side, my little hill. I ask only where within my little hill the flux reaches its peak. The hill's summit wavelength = 5162.11 angstrom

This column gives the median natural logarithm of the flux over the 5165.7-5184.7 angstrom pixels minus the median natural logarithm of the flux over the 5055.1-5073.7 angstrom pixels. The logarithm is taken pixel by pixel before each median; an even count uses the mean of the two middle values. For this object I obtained -0.24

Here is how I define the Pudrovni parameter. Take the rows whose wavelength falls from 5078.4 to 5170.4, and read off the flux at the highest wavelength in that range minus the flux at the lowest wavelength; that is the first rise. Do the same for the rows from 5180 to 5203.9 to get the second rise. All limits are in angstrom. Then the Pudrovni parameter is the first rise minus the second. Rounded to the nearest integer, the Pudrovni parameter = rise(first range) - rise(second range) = -13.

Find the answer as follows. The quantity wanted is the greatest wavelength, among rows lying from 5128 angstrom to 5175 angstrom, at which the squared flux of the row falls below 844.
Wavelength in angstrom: 5174.01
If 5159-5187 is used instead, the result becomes 5185.94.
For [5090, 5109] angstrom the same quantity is 5105.37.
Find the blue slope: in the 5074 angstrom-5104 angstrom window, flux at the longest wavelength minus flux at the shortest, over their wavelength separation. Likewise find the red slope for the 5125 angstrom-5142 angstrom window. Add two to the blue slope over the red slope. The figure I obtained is 1.7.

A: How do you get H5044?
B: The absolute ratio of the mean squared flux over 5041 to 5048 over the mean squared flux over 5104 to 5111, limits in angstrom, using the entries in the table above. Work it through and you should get 1.0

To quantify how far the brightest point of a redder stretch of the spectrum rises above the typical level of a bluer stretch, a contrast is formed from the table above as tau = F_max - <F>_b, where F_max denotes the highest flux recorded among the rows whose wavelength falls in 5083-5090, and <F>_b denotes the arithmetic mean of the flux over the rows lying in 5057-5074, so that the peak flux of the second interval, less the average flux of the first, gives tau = 0.5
